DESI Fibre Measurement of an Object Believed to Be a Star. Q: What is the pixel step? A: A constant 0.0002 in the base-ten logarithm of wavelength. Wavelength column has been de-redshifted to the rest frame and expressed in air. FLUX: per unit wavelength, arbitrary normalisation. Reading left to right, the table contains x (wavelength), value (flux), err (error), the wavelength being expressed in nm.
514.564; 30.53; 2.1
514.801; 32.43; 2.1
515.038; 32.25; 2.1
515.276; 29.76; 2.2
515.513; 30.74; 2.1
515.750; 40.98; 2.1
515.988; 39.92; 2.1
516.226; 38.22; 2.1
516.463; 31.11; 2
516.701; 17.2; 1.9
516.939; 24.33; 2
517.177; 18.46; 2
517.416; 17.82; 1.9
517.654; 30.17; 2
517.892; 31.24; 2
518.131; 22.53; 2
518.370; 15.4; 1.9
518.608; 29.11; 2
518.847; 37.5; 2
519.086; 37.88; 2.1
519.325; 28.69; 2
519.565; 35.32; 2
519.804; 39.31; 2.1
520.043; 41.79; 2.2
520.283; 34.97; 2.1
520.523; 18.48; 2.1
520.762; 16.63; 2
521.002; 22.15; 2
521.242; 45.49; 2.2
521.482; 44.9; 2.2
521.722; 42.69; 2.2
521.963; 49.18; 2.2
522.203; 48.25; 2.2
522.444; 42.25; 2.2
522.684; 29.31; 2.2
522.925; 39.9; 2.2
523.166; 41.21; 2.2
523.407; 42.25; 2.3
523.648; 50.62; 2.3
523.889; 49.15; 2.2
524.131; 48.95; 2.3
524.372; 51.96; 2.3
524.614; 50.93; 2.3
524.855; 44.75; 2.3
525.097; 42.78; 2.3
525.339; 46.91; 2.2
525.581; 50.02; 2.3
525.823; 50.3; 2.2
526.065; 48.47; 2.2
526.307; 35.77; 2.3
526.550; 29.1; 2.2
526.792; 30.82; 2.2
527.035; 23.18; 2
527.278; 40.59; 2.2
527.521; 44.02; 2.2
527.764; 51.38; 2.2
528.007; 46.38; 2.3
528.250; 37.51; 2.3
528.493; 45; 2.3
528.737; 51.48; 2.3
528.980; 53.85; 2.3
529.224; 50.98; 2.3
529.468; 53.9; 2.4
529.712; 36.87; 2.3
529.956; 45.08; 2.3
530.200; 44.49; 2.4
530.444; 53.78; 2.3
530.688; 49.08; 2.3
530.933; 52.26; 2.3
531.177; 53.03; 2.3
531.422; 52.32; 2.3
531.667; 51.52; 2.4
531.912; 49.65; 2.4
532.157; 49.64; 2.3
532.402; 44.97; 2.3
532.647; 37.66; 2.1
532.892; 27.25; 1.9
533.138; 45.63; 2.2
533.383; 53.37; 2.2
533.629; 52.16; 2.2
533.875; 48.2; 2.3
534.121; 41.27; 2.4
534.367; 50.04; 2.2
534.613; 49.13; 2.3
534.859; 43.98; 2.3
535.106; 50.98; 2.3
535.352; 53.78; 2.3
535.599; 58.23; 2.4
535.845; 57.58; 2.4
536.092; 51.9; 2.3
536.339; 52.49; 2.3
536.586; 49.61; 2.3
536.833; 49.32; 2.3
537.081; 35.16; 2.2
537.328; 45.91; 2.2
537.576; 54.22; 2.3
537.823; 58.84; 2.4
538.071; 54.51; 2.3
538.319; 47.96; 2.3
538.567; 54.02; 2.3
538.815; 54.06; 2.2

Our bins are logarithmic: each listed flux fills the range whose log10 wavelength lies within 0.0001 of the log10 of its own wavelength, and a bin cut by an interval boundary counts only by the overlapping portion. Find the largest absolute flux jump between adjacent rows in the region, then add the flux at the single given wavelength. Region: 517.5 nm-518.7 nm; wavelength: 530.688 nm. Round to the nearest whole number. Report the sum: 63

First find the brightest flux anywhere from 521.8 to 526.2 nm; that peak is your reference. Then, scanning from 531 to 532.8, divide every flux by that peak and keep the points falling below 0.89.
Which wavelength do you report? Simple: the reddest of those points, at 532.647 nm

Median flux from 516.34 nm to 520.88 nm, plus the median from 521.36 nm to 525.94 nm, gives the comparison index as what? 76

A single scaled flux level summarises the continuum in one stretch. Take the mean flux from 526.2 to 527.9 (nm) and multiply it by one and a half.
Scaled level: 55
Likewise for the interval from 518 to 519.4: 43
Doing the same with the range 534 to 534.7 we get 70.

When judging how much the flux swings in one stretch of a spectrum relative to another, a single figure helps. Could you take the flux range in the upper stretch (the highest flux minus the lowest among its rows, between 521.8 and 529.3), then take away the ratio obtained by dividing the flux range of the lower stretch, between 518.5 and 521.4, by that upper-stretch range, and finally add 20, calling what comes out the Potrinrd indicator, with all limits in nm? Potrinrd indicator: 50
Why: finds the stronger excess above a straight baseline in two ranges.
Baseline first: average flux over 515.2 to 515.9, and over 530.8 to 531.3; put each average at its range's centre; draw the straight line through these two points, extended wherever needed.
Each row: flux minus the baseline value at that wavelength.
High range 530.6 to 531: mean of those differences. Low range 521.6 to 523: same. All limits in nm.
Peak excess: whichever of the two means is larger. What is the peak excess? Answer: 0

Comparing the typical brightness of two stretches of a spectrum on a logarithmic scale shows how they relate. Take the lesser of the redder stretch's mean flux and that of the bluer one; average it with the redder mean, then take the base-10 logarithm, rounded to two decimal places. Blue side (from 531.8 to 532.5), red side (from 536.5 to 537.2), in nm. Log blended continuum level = 1.65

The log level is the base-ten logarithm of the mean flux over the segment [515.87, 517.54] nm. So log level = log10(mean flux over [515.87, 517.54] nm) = 1.43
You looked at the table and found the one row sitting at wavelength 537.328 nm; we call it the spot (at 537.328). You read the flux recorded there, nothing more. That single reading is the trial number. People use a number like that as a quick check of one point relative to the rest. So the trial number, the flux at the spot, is 45.91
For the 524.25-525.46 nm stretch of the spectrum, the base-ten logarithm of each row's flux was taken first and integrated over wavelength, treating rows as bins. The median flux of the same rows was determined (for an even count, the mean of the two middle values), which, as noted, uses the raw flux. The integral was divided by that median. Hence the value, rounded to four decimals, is 0.0432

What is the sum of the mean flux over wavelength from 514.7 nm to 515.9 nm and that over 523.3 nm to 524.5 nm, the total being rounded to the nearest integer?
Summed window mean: 82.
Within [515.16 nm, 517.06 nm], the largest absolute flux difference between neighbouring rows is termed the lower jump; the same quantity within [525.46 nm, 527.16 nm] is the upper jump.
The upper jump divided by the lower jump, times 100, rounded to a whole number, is 91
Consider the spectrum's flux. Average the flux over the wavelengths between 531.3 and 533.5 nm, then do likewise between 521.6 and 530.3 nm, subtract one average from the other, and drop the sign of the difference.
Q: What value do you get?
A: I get 1.6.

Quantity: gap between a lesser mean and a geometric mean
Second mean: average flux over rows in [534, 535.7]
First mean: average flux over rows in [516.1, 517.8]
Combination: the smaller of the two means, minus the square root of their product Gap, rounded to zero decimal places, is -10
